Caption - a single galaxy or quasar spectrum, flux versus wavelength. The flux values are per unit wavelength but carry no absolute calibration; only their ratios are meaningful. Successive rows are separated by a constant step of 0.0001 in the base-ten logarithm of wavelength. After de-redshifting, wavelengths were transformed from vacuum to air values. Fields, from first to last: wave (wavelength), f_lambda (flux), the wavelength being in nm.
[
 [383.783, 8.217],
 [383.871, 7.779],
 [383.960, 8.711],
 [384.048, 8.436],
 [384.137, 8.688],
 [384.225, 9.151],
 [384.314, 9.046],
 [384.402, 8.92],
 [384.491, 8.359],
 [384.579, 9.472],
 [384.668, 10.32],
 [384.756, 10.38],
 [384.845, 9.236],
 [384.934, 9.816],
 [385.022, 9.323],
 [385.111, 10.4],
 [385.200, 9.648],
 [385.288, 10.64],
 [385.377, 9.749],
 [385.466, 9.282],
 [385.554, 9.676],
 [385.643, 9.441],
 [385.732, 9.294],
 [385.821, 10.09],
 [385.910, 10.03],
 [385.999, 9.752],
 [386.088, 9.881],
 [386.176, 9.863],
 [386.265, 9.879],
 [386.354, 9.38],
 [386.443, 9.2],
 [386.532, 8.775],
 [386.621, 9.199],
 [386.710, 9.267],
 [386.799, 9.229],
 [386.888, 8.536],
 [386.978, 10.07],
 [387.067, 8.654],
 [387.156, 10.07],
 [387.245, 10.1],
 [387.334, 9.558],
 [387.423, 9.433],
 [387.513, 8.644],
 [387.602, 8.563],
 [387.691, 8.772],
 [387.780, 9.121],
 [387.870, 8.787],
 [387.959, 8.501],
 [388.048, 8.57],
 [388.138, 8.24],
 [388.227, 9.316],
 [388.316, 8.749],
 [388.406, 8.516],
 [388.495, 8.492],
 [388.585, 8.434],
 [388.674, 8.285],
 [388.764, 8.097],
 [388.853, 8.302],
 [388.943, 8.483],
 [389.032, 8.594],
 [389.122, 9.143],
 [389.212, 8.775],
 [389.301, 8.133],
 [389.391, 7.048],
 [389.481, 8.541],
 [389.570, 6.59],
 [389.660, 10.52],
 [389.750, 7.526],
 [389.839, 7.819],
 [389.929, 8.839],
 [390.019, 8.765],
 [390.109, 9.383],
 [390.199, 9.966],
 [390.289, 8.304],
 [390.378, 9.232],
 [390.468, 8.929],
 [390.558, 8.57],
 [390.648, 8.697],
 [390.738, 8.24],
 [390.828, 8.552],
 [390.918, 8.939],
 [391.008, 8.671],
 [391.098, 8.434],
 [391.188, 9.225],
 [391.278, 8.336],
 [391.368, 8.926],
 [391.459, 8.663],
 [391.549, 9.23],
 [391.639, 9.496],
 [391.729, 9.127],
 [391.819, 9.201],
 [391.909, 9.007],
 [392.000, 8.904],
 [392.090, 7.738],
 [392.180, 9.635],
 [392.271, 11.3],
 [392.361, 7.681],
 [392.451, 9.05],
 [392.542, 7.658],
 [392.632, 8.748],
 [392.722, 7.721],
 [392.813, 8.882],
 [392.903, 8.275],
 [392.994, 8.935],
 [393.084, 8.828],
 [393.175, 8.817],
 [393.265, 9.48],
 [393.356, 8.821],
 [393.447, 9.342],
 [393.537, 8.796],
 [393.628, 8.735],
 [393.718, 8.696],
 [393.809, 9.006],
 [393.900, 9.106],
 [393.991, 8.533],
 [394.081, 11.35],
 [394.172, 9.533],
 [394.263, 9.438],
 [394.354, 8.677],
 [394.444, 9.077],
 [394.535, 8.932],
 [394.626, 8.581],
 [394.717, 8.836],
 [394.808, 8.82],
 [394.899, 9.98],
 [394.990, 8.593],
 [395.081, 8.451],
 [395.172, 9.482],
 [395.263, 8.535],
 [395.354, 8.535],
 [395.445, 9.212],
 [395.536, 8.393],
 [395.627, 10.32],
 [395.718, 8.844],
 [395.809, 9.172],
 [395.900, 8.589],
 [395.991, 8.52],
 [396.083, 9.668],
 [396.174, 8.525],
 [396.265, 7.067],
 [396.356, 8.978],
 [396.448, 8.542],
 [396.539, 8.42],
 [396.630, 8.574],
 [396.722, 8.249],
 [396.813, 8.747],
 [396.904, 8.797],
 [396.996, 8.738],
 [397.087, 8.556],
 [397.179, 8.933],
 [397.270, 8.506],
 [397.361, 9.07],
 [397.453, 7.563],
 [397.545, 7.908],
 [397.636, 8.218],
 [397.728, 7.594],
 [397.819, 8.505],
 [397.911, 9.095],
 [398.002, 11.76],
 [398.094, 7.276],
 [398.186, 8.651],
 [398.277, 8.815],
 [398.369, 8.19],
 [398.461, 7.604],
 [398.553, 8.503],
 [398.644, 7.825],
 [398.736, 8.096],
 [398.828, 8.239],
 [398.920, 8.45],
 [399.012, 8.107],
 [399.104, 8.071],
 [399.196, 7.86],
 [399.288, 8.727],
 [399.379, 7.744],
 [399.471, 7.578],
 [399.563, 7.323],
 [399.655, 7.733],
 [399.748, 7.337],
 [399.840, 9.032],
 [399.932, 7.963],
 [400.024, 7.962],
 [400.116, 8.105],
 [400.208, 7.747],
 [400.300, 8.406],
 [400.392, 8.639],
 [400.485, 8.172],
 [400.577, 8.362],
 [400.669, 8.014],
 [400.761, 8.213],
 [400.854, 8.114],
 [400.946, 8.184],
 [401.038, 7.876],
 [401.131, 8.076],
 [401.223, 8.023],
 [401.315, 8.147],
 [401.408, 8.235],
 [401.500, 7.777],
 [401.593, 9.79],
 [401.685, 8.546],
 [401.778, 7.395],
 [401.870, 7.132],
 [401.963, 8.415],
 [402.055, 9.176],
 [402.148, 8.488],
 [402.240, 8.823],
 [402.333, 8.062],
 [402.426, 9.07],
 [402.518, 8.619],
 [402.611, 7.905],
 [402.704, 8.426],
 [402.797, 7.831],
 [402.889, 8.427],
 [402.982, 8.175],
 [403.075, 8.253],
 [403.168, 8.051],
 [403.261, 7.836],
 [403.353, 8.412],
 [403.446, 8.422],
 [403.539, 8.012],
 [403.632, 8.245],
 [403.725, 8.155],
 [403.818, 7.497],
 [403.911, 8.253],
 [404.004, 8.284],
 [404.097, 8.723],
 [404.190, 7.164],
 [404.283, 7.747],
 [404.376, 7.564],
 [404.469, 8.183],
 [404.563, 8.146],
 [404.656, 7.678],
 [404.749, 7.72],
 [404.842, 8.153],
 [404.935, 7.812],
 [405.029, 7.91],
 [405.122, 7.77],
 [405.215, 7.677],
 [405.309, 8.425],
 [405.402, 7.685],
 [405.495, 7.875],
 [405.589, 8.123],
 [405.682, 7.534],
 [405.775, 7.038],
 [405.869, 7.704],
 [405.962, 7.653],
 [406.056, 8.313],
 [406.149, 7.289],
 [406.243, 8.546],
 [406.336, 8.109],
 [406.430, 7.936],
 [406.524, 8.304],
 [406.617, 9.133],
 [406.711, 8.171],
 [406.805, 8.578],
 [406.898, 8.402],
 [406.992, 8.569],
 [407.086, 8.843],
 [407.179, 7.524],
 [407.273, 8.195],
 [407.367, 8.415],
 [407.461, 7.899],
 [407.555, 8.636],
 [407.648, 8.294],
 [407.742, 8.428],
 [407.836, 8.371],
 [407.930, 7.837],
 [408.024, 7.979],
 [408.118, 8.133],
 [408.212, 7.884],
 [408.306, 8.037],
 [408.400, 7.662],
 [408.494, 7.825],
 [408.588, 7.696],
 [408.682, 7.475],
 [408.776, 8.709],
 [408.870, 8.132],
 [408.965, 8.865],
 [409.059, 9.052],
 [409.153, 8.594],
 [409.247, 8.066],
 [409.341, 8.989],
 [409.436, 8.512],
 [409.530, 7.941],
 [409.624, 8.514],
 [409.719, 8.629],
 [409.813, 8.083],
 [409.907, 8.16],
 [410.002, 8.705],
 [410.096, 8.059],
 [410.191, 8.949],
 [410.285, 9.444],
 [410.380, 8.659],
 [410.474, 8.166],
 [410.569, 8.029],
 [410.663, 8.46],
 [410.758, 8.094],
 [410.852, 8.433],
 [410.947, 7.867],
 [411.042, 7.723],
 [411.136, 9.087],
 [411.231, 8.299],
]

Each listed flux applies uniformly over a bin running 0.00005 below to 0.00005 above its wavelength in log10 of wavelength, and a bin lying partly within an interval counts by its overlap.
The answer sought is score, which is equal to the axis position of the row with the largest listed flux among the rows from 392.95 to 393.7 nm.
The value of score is 393.265 nm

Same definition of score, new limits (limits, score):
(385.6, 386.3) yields 385.821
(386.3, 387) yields 386.978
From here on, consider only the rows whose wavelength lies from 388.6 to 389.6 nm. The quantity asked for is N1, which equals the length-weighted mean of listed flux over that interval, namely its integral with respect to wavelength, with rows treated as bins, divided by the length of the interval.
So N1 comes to 8.22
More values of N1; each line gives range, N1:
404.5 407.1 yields 8.03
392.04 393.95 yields 8.82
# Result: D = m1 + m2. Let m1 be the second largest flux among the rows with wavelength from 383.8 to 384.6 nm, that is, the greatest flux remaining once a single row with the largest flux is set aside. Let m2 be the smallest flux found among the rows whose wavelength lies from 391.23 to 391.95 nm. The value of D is 17.5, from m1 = 9.151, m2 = 8.336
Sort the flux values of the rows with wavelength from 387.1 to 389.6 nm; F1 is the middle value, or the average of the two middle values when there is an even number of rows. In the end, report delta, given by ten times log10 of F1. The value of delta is 9.33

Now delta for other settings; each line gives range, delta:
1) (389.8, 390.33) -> 9.45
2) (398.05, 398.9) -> 9.13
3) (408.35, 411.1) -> 9.12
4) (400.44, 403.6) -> 9.13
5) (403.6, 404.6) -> 9.11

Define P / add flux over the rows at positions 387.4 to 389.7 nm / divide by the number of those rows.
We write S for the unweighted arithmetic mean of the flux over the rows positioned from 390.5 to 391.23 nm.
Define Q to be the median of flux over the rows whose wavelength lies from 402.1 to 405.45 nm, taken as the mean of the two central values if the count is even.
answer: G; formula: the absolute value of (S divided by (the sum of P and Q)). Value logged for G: 0.52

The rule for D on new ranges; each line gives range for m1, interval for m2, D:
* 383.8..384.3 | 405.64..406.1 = 15.7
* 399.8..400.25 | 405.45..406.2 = 15.1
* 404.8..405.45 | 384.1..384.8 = 16.5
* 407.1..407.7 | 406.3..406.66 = 16.4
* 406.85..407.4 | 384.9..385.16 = 17.9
